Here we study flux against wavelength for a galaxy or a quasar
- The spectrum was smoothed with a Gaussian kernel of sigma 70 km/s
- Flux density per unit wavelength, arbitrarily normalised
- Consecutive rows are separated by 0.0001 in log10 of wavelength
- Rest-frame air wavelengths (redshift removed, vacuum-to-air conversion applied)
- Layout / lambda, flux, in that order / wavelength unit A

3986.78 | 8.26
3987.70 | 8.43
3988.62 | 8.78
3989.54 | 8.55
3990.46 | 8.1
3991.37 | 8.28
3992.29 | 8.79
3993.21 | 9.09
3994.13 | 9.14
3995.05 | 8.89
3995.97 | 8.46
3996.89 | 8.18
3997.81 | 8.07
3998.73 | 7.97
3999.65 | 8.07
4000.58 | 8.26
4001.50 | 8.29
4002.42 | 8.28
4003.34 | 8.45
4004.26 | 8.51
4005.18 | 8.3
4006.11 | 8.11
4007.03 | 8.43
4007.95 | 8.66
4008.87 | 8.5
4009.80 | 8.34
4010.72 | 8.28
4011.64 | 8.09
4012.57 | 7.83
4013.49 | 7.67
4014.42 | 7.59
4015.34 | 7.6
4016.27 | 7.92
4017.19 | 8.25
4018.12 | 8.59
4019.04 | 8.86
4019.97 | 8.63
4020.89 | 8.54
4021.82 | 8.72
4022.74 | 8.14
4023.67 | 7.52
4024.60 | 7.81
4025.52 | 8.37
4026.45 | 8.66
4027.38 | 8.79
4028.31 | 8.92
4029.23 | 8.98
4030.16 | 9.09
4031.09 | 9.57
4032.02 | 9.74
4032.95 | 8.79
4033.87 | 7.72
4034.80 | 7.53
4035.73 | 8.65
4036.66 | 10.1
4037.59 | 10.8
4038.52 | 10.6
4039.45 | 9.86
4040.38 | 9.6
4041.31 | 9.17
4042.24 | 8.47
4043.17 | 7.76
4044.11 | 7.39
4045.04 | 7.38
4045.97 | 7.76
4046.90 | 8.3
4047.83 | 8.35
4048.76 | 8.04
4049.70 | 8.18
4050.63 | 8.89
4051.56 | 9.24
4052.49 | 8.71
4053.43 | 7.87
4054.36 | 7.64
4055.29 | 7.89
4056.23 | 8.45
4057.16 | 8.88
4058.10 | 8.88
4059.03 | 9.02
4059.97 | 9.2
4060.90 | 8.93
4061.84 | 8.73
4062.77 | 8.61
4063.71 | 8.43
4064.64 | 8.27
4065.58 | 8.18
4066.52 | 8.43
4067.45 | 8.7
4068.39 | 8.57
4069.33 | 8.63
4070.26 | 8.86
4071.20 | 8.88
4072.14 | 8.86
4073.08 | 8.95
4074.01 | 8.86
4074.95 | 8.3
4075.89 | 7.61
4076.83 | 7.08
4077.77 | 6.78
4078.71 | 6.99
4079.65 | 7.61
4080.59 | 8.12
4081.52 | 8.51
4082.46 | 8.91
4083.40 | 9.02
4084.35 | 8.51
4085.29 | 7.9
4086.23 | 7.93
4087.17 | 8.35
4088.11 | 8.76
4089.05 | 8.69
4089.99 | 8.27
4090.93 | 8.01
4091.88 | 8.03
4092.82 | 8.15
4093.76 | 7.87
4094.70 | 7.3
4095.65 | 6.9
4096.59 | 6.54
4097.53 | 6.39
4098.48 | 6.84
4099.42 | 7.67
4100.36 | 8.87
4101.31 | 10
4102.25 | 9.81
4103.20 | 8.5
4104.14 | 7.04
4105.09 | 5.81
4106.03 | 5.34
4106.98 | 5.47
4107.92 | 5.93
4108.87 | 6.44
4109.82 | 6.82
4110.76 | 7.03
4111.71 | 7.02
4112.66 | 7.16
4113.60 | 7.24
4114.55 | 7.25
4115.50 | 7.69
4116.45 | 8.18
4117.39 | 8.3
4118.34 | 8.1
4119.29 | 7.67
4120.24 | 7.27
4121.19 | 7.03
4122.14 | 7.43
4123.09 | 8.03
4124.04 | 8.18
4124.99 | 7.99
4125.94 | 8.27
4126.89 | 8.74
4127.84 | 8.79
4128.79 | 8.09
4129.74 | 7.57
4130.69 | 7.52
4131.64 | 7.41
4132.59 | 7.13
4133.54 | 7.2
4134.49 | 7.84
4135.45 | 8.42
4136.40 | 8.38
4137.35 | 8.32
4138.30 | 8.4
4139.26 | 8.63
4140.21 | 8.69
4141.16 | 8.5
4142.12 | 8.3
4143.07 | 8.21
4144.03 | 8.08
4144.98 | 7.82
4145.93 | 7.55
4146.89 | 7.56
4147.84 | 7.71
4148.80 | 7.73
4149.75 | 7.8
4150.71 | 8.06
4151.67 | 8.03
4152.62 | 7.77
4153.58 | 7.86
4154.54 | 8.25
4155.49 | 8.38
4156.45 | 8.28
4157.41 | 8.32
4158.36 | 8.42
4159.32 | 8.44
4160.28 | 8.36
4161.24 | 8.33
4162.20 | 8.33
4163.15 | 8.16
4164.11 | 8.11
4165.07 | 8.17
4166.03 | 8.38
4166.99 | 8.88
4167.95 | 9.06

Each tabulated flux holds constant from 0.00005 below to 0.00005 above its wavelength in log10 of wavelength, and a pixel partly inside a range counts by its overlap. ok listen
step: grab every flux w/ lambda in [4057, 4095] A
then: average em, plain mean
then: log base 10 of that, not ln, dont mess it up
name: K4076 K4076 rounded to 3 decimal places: 0.922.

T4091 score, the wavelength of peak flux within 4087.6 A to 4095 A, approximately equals 4088.11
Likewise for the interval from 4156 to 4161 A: 4159.32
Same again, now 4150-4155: 4154.54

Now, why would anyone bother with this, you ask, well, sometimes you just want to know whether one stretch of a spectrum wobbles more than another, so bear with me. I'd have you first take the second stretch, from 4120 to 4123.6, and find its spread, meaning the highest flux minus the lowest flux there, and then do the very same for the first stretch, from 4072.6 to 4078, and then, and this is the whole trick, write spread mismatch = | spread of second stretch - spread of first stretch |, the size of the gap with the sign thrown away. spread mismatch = 1.2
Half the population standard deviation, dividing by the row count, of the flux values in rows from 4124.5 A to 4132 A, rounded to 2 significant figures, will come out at 0.25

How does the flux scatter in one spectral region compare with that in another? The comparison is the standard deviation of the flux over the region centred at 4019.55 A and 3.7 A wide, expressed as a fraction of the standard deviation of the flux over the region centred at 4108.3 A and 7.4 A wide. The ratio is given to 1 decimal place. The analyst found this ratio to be 0.2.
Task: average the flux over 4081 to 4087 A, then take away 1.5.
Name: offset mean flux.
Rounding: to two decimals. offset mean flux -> 6.96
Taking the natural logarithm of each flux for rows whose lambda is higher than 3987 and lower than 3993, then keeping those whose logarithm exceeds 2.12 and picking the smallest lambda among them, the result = 3987.70 A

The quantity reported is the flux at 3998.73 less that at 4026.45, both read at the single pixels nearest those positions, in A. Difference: -0.7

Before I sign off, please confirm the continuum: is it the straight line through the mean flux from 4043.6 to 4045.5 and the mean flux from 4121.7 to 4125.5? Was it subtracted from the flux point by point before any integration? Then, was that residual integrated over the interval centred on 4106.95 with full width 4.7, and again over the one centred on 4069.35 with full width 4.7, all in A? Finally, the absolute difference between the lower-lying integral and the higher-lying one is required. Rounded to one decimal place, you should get 15.0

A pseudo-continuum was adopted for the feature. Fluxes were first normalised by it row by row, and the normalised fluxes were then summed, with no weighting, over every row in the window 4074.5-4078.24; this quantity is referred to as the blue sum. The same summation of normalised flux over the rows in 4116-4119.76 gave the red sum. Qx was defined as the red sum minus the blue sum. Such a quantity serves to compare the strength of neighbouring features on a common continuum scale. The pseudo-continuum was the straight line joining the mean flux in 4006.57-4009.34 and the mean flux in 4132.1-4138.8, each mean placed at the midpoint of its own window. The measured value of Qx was 0.39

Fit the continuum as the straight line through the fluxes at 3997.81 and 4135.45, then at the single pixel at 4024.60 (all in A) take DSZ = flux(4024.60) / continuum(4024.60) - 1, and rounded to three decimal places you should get -0.040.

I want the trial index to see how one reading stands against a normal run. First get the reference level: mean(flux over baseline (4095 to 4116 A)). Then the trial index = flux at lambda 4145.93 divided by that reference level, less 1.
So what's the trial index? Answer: 0.05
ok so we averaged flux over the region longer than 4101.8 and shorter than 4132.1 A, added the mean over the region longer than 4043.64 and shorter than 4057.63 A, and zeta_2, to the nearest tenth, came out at 15.7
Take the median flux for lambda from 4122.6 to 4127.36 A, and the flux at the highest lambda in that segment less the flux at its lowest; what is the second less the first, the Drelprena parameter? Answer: -7.5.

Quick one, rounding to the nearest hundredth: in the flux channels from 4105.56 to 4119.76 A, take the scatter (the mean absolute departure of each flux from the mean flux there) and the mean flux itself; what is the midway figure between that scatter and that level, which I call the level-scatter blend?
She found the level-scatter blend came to 3.87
